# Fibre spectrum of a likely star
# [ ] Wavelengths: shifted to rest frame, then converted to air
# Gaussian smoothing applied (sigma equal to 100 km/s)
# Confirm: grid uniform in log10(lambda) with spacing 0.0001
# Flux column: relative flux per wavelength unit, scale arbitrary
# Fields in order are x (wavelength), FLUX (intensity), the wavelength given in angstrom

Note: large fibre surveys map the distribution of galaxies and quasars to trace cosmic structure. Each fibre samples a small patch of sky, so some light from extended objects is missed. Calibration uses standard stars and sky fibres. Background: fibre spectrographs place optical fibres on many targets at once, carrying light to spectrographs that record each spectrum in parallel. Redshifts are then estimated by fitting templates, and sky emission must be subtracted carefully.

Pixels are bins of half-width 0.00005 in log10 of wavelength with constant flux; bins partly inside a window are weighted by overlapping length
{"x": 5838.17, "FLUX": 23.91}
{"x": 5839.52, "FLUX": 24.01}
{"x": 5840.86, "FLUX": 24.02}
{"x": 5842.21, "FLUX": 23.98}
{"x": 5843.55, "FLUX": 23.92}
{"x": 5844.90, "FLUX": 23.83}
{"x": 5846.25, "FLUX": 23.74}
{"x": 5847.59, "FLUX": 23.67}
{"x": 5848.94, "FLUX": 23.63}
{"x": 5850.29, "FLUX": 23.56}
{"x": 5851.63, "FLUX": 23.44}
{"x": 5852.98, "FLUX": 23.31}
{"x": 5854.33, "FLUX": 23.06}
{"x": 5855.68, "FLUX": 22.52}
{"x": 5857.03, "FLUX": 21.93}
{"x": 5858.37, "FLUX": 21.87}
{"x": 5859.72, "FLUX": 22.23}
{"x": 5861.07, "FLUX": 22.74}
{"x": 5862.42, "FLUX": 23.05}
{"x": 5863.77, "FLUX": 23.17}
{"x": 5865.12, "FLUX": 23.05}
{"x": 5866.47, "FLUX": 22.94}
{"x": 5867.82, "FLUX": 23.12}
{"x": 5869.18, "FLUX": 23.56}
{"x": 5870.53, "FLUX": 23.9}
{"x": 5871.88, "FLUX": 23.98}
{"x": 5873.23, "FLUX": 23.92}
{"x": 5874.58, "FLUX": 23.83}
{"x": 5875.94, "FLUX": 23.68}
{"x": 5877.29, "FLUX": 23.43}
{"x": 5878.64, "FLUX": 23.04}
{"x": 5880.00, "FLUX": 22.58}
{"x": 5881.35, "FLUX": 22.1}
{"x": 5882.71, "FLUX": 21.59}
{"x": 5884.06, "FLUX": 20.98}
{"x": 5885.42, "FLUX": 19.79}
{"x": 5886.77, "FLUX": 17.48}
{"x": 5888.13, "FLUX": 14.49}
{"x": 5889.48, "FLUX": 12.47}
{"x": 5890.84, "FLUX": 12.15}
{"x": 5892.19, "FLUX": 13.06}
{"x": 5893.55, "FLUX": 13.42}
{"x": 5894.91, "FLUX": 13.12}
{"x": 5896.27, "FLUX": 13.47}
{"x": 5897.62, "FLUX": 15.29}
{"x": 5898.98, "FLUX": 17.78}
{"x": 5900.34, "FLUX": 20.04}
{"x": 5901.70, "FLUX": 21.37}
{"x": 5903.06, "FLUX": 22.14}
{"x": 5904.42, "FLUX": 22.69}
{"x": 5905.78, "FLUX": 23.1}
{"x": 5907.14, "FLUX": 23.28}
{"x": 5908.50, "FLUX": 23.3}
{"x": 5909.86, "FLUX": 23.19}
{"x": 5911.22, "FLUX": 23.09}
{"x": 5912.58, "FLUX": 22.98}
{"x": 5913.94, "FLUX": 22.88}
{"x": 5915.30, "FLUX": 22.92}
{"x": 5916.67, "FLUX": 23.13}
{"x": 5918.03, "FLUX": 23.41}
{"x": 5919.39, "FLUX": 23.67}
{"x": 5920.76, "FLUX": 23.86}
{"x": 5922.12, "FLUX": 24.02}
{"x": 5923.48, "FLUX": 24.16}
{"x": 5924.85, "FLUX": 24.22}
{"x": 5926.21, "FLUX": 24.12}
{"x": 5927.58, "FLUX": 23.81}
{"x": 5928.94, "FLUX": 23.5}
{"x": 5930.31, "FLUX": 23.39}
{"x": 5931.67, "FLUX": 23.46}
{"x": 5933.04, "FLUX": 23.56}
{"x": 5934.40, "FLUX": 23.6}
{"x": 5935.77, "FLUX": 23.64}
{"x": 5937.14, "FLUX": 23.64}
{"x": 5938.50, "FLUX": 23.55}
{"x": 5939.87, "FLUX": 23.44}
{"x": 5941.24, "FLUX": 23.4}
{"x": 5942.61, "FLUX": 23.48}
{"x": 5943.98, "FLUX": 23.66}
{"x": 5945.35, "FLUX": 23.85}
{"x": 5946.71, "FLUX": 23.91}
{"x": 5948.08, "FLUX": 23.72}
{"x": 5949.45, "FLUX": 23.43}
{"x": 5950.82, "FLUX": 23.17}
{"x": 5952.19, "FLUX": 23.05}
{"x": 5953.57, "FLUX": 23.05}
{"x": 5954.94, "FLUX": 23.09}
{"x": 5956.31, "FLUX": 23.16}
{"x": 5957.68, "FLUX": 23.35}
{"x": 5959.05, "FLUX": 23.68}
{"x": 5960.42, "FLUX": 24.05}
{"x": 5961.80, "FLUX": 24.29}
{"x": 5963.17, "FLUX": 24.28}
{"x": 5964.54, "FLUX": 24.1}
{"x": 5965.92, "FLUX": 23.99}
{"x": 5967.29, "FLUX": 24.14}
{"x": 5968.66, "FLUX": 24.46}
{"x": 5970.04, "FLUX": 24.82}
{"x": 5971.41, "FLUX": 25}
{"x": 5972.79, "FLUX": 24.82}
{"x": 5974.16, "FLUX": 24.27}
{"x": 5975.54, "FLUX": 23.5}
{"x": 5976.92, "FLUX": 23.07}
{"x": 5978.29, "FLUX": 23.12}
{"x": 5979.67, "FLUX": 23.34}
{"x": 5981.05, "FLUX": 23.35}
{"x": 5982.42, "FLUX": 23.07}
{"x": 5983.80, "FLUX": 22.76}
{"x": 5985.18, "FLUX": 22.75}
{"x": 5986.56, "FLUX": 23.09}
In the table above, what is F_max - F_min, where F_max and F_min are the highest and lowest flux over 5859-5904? 11.8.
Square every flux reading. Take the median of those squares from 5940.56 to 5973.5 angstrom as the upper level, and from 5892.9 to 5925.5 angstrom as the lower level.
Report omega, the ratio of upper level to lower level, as 1.07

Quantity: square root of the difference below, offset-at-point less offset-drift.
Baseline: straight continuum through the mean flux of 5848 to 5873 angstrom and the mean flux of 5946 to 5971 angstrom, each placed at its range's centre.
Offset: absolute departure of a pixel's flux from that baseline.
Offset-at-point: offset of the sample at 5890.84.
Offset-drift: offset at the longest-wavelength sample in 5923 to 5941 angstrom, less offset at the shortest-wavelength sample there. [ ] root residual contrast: 3.4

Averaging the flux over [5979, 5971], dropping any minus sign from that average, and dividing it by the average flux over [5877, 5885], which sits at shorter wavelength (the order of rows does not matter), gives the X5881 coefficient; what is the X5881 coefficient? 1.08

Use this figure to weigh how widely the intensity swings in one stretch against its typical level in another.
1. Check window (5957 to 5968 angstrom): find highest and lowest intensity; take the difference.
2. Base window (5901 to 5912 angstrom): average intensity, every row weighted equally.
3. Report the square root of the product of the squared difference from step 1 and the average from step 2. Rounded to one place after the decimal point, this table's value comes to 4.5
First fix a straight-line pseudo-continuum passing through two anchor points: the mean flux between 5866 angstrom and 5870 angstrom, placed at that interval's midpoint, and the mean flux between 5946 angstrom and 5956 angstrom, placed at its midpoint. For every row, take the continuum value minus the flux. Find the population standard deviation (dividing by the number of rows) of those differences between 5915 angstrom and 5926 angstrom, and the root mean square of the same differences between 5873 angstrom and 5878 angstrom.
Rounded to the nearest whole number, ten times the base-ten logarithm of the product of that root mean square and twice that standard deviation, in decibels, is -3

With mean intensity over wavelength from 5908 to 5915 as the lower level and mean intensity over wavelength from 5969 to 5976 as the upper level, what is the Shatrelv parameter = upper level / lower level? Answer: 1.06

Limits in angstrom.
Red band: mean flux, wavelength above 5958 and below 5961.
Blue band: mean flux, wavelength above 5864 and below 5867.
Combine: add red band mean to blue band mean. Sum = 46.9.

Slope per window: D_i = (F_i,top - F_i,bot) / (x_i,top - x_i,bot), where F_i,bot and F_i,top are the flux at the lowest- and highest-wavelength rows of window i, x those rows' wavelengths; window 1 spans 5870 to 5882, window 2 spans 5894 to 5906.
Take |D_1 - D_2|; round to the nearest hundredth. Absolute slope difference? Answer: 1.08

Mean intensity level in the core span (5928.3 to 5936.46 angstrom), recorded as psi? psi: 23.5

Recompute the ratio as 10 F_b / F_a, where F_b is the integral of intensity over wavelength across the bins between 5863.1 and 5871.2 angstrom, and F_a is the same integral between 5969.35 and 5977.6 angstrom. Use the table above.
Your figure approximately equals 9.4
